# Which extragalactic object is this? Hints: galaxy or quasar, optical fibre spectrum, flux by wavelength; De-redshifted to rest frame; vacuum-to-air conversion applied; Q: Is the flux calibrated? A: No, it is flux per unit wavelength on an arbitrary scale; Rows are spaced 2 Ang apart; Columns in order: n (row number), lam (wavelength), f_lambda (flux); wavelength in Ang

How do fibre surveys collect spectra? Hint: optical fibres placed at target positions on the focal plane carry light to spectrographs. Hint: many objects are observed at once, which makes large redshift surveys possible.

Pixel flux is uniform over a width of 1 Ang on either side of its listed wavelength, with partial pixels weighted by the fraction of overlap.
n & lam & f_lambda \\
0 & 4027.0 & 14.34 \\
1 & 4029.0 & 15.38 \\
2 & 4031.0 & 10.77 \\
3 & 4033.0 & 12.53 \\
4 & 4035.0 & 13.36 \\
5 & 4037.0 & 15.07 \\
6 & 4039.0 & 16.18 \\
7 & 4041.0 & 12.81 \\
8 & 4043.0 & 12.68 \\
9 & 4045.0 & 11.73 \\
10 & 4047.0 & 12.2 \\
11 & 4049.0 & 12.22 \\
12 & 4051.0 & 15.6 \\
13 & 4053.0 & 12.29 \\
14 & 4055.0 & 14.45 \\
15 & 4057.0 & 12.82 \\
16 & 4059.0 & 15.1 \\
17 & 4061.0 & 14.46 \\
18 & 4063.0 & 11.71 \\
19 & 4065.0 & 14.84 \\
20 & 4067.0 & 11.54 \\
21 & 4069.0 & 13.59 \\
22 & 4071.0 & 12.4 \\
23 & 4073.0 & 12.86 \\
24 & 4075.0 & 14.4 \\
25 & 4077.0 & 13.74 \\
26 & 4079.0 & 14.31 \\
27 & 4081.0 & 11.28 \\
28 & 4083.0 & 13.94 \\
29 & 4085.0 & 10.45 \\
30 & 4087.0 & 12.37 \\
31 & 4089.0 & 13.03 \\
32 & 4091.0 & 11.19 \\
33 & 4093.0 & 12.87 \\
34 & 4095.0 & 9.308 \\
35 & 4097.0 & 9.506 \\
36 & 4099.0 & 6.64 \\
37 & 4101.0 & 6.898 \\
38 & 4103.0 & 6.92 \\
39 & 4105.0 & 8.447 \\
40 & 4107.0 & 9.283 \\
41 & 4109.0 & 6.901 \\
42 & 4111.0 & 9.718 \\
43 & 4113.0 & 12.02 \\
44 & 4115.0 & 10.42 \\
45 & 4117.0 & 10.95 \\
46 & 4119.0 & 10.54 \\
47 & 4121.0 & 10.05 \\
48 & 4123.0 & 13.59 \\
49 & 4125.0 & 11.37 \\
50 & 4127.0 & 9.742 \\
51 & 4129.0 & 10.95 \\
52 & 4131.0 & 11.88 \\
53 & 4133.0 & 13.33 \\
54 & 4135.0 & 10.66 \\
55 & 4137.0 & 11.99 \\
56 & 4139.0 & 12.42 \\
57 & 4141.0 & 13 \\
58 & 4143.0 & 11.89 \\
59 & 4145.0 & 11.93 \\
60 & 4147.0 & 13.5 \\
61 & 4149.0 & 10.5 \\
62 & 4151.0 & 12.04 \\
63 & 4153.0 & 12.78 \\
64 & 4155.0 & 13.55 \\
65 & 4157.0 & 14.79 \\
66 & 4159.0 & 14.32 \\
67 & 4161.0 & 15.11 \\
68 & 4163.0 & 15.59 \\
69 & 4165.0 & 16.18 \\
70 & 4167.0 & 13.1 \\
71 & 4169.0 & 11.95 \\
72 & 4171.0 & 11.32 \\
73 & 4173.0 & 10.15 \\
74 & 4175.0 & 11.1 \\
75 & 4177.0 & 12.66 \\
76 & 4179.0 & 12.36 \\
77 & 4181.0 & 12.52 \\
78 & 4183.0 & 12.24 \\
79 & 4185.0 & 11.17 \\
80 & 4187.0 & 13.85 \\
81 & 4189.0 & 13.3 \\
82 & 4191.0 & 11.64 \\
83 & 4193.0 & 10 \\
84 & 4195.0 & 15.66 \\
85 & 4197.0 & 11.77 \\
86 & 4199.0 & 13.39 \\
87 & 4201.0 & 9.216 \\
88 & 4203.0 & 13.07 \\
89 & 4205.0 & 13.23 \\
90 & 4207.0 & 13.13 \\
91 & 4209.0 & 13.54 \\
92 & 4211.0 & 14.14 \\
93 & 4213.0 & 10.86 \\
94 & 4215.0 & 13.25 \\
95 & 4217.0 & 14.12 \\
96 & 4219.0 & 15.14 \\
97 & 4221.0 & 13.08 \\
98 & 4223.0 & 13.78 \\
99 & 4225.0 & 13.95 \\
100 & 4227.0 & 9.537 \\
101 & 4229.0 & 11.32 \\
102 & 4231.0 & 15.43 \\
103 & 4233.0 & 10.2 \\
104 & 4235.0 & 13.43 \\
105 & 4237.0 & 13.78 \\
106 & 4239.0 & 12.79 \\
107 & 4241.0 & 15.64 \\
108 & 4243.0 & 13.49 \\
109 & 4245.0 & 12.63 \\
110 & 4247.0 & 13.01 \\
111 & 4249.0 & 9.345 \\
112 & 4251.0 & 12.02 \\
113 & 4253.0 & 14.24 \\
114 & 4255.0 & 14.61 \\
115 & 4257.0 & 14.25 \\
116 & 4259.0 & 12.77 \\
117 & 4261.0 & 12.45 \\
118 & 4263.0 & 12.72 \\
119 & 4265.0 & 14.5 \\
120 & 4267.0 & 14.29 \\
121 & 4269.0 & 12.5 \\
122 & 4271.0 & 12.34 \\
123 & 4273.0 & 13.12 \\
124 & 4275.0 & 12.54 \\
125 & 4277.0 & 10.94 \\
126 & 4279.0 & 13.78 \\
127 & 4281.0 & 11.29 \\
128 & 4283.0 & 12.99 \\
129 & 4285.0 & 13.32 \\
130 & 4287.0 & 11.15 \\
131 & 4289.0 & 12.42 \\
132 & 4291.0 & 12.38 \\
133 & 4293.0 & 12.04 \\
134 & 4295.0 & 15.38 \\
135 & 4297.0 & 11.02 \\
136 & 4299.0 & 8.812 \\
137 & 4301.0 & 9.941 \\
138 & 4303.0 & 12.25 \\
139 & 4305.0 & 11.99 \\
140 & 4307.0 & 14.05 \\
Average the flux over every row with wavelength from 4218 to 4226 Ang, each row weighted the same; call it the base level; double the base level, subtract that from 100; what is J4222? 72.0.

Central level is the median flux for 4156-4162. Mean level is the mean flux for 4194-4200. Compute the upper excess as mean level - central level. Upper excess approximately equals -1.2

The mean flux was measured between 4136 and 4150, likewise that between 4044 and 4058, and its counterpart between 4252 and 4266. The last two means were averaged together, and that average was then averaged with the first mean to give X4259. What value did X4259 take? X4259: 12.8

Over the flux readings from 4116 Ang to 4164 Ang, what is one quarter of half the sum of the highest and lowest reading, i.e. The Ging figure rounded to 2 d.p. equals 3.17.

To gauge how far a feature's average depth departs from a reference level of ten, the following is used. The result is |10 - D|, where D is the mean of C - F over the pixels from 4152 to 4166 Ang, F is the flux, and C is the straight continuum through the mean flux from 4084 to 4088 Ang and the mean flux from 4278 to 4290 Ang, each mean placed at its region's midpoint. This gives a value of 12.8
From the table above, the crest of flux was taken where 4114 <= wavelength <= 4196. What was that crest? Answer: 16.18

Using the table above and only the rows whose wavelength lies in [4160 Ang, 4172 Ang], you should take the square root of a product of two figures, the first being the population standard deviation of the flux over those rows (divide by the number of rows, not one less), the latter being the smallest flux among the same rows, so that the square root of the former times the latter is 4.6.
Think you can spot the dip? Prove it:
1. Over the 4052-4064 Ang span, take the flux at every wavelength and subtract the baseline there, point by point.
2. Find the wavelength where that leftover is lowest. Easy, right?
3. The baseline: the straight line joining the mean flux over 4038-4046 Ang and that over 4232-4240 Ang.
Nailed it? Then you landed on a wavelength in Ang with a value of 4063.0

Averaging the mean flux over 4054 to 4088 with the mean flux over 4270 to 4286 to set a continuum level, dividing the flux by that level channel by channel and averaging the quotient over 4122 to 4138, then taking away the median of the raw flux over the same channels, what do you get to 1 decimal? -10.7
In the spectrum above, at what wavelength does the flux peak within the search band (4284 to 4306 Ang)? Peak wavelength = 4295.0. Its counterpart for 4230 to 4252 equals 4241.0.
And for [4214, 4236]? 4231.0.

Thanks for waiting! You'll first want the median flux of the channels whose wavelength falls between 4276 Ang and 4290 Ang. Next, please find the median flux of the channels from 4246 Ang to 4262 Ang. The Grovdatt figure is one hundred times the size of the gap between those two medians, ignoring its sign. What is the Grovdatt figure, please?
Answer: 47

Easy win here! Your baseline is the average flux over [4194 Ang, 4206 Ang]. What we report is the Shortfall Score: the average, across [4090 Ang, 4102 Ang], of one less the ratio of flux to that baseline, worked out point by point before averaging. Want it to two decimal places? 0.26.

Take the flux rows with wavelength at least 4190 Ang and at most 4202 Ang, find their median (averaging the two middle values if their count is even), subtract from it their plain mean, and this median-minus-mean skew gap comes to -0.24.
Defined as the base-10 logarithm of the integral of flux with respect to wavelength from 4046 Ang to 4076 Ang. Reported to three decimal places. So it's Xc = 2.603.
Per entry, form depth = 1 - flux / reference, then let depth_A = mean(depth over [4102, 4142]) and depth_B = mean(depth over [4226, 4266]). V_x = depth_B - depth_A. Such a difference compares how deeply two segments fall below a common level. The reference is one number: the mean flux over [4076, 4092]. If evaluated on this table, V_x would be -0.18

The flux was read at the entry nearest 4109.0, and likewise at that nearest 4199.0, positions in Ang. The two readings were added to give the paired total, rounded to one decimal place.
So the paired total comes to 20.3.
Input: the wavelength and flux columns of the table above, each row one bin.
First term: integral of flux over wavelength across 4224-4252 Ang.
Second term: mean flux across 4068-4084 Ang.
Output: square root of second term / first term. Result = 0.19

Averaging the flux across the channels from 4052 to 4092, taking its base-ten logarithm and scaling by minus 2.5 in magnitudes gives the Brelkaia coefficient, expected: -2.79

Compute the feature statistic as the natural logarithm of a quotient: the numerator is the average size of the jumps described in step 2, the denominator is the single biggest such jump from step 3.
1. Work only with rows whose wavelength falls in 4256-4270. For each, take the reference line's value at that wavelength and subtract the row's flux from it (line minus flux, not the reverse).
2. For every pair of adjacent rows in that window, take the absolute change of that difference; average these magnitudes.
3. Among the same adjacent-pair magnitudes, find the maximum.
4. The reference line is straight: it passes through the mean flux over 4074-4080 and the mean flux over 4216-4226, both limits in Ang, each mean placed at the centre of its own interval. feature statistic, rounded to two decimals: -0.61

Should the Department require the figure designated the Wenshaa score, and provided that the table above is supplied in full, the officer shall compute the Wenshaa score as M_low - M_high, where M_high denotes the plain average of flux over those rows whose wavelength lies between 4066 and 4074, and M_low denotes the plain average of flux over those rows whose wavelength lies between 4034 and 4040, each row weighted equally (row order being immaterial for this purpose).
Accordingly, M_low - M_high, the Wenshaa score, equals 2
